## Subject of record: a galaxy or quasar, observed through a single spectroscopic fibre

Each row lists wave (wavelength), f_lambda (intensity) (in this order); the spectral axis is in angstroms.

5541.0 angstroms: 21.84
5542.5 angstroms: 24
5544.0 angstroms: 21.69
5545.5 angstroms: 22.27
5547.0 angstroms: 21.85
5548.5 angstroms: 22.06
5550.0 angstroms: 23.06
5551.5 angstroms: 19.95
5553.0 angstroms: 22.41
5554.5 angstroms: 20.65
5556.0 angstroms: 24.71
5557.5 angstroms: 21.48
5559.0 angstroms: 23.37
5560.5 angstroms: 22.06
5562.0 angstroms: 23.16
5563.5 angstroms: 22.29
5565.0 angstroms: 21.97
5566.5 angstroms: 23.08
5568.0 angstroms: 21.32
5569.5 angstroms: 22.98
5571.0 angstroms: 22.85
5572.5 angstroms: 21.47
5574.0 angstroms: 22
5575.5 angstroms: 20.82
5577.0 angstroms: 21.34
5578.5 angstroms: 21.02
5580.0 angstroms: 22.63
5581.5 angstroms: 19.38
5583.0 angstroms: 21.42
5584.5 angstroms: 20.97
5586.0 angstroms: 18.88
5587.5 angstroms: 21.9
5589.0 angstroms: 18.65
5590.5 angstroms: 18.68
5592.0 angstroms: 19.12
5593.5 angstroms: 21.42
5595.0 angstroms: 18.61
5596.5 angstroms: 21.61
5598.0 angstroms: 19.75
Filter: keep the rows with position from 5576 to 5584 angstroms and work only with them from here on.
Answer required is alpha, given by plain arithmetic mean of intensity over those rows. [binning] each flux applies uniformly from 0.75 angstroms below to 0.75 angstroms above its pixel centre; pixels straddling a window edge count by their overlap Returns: 21.2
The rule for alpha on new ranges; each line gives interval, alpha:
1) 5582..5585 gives 21.2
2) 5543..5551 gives 22.2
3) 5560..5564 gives 22.5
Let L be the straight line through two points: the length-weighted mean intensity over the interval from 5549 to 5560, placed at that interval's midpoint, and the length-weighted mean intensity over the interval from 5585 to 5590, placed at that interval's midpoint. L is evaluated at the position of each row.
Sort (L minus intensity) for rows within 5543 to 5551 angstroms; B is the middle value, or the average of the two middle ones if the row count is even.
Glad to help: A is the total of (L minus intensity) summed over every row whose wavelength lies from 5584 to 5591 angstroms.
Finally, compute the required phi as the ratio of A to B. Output 0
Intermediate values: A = 0.0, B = 0.61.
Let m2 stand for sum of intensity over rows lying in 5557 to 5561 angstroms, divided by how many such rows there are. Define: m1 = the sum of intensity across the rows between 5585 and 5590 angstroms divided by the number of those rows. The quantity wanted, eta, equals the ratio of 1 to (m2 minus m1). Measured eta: 0.4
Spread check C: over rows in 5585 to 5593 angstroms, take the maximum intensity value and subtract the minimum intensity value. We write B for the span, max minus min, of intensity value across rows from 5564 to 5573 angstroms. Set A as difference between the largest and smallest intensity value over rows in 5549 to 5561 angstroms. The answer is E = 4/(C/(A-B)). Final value 3.7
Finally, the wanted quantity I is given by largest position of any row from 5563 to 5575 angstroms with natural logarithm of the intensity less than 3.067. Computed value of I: 5572.5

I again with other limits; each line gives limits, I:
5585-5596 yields 5595.0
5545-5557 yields 5554.5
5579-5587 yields 5586.0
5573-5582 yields 5581.5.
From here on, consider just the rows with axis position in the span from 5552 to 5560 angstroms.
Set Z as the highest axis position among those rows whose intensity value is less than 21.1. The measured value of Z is 5554.5 angstroms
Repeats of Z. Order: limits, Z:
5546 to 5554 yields 5551.5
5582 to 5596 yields 5595.0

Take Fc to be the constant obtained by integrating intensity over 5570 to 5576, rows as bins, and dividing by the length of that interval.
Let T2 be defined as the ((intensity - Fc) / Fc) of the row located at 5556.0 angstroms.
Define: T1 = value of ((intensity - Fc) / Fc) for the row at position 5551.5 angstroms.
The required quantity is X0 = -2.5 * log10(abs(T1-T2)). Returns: 1.7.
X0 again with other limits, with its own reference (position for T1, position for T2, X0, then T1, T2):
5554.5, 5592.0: 2.9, -0.056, -0.126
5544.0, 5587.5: 5.0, -0.008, 0.001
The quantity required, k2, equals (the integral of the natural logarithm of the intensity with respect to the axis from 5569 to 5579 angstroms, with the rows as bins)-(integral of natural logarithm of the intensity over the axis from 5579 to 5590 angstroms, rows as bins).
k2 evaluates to -2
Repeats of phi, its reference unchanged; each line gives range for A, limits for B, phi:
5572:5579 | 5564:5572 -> 2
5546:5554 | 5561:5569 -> -5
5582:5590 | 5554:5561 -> 8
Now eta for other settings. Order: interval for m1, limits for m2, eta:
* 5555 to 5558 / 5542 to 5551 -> -1.6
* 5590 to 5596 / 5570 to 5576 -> 0.4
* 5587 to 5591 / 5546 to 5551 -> 0.4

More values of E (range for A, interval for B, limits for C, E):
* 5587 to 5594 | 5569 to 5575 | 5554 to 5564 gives 1.7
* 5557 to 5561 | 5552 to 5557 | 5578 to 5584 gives -2.7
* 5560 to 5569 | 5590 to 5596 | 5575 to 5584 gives -1.2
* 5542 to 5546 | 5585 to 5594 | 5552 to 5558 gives -0.9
